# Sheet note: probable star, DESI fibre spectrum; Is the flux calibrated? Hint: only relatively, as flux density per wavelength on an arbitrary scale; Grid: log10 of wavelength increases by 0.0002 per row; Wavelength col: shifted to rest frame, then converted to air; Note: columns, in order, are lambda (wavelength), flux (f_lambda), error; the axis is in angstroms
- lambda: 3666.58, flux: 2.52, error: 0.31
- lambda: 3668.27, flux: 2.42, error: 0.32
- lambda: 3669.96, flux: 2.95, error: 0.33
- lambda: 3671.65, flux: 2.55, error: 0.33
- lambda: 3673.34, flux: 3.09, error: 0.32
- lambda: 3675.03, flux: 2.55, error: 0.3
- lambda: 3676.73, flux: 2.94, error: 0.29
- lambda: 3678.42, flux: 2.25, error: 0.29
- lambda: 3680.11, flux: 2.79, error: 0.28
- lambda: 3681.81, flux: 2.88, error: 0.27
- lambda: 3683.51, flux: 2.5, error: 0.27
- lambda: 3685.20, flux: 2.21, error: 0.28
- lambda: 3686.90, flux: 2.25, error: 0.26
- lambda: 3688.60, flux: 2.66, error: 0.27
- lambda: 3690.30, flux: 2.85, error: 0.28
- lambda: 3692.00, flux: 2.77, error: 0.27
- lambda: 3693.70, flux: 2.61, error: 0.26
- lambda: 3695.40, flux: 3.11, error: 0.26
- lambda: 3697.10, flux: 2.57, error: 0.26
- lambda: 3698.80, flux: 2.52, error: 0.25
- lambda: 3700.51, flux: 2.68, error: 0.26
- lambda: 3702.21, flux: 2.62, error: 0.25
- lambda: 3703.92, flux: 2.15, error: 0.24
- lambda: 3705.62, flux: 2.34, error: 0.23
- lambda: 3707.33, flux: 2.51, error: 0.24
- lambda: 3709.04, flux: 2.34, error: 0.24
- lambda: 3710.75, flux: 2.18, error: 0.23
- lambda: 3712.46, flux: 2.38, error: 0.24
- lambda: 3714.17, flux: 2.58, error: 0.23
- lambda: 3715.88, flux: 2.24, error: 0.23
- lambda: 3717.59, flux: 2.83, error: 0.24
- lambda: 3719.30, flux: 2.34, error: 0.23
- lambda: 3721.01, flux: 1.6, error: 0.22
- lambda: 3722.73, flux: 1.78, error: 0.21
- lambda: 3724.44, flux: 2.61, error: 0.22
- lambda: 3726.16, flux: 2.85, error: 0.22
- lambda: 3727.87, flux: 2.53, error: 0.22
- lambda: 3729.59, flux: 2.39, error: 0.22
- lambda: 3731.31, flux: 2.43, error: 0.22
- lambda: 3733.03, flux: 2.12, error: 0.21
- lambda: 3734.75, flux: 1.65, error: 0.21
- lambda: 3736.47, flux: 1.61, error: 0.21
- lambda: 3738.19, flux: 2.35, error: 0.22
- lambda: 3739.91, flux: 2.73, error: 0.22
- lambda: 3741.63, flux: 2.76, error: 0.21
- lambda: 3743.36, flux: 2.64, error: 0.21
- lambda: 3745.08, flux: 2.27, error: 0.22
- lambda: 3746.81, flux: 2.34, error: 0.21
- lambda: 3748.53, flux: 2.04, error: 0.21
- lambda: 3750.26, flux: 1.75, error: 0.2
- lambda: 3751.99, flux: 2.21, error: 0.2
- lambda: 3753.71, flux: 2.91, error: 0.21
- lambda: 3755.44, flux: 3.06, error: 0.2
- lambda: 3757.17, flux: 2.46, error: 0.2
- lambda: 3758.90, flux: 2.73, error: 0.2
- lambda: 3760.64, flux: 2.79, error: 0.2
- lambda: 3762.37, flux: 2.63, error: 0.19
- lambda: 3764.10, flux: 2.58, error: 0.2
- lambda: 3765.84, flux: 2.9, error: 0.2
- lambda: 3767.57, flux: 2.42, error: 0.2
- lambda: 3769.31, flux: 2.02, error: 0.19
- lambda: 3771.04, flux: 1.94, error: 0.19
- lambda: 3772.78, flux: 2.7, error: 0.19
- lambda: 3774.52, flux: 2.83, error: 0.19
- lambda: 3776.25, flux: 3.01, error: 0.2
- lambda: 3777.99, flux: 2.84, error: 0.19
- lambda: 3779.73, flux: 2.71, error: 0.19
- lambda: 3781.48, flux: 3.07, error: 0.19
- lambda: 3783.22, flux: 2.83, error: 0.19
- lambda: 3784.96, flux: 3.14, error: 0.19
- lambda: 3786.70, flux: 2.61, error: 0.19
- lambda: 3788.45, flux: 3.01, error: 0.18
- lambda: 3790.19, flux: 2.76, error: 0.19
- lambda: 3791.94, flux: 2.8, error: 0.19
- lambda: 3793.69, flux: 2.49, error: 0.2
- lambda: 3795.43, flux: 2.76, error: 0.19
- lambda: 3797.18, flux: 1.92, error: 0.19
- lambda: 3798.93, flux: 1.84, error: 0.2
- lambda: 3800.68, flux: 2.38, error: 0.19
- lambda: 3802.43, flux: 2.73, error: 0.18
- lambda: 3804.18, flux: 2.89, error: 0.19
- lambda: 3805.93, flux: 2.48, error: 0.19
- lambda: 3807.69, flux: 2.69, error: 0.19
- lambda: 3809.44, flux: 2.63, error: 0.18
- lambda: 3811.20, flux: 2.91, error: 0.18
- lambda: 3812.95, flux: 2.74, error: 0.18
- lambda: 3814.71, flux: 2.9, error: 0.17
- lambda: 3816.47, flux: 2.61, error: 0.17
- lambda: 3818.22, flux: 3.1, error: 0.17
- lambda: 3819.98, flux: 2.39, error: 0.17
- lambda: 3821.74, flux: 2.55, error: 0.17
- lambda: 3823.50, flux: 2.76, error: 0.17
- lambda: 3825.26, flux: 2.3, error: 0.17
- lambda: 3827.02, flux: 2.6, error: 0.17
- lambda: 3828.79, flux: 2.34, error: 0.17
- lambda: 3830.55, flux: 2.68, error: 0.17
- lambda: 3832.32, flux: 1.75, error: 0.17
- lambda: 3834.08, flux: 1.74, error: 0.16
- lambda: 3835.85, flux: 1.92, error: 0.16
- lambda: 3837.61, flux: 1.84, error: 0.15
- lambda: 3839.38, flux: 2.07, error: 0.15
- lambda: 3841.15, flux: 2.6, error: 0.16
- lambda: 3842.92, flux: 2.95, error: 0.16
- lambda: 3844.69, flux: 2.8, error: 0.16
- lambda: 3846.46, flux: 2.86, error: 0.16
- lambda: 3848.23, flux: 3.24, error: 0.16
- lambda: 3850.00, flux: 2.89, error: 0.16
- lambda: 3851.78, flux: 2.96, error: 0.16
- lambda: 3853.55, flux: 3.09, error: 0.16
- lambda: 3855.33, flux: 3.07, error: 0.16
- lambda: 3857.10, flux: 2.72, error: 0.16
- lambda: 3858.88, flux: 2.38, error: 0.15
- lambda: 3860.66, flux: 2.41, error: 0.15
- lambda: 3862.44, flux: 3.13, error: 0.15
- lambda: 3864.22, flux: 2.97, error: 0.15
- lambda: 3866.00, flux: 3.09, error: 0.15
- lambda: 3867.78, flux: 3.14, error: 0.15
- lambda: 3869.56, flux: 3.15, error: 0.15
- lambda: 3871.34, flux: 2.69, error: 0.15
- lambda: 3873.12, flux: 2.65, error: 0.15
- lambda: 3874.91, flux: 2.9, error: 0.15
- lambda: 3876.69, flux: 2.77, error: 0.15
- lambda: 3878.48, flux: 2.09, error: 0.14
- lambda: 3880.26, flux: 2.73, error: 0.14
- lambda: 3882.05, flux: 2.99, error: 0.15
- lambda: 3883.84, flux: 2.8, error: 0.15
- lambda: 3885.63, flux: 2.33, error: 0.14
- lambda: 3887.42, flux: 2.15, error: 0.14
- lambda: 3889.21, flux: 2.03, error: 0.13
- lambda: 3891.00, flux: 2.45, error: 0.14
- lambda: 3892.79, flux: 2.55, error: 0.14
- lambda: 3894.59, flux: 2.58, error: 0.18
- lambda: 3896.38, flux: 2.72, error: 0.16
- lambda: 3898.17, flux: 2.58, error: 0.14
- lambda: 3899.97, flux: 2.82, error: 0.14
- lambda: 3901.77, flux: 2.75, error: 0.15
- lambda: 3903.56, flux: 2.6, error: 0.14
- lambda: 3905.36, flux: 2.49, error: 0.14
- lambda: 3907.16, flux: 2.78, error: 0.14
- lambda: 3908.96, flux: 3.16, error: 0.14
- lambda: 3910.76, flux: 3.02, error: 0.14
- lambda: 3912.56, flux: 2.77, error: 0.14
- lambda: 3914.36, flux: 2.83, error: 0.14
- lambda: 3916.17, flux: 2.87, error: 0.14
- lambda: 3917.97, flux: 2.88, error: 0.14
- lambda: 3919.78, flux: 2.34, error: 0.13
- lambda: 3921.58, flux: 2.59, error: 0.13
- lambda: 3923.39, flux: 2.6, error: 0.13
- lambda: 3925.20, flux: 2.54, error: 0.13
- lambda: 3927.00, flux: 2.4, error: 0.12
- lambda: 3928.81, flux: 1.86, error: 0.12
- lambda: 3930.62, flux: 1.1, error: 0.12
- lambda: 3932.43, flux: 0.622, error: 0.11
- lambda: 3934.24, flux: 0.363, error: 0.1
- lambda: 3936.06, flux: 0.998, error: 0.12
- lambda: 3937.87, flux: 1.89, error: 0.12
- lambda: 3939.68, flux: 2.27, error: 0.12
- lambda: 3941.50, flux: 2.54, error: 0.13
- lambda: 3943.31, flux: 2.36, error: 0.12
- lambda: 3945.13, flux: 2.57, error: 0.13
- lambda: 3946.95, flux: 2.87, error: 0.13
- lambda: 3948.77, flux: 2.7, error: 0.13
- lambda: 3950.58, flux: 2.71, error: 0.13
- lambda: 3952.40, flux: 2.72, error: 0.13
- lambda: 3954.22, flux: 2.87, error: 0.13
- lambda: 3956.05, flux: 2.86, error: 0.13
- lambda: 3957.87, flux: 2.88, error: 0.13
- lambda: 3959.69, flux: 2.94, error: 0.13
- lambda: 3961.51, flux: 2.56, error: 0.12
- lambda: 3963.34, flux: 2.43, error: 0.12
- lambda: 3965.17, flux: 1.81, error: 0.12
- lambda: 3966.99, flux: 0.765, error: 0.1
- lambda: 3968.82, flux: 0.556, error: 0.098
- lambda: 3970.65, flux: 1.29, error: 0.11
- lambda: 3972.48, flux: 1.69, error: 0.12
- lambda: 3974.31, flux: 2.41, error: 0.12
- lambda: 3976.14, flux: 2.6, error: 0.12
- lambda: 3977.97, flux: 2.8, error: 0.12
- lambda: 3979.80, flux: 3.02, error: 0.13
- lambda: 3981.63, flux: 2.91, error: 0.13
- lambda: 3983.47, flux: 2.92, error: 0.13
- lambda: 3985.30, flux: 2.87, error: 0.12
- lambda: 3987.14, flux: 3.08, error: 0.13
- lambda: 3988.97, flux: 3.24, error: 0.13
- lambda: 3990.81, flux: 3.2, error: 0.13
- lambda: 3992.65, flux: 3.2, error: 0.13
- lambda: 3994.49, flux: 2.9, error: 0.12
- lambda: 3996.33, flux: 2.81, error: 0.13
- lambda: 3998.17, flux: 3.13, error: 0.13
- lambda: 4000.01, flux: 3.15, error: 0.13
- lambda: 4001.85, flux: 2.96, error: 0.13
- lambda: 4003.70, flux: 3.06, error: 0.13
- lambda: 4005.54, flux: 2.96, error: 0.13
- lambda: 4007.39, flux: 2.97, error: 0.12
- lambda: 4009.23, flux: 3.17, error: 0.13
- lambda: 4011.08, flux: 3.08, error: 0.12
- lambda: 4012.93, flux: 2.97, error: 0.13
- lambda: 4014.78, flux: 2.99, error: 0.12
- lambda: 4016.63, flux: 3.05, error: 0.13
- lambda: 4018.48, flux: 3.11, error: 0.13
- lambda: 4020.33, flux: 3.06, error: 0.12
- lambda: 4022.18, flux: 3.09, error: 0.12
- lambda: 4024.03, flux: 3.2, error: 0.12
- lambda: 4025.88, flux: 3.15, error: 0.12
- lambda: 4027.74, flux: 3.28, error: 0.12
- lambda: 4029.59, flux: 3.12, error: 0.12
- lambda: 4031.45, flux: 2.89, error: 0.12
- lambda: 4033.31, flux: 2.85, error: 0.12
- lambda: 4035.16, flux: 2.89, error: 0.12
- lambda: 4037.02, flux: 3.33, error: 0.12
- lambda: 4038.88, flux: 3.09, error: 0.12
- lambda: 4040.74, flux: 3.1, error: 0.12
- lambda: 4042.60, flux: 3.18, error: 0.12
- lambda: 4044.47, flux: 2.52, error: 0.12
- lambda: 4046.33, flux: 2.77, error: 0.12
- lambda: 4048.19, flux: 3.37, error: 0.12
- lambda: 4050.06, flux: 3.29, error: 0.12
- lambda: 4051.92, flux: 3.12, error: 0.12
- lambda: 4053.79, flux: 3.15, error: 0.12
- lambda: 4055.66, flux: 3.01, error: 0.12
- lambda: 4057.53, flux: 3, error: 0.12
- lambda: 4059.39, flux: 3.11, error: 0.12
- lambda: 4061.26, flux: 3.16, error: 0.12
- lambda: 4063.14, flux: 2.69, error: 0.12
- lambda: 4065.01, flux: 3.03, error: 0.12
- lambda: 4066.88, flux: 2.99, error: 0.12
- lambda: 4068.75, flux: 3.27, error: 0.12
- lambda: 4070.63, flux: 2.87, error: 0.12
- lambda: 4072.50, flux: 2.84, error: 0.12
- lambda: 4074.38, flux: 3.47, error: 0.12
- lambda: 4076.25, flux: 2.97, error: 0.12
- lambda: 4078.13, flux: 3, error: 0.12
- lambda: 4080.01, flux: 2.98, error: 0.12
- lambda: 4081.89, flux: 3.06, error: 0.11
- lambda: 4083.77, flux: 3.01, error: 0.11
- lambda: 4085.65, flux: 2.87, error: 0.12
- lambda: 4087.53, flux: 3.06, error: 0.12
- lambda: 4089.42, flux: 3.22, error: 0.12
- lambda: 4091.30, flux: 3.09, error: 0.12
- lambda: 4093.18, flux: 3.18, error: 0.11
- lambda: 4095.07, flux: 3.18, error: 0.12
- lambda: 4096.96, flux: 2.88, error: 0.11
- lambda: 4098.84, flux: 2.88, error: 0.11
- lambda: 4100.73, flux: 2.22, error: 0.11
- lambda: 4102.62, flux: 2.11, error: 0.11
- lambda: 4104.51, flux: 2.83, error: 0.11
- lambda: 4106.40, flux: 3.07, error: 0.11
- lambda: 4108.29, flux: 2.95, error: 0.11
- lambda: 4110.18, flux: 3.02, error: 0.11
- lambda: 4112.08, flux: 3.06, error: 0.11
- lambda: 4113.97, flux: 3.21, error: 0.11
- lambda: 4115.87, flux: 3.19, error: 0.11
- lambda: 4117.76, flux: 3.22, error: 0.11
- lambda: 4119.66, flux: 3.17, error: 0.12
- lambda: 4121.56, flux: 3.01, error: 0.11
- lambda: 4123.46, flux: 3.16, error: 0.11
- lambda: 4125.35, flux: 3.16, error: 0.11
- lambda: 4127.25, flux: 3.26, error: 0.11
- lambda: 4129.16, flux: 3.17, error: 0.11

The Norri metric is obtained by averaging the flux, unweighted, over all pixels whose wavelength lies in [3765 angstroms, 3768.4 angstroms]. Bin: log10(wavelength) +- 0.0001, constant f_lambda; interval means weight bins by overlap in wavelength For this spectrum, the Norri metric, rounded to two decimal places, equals 2.66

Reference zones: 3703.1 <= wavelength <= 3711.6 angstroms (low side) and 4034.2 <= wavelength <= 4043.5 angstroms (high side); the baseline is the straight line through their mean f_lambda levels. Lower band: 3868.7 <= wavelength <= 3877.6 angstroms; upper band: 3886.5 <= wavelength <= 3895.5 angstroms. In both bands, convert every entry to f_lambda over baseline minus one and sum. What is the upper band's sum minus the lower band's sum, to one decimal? -1.0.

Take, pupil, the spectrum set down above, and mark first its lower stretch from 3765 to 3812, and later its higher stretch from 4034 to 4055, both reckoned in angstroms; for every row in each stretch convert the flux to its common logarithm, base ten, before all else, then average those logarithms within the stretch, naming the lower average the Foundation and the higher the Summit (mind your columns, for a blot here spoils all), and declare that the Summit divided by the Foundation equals 1.16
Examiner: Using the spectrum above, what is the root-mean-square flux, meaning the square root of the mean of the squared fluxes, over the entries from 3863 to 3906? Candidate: 2.7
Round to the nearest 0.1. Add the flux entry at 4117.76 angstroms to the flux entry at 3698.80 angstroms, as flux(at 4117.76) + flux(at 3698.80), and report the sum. 5.7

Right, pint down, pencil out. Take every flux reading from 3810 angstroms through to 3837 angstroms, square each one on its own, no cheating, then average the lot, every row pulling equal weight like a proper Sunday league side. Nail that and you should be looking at 6.3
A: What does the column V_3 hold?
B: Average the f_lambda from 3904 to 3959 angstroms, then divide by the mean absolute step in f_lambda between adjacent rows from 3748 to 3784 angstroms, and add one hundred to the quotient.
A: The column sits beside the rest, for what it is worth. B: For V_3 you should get 108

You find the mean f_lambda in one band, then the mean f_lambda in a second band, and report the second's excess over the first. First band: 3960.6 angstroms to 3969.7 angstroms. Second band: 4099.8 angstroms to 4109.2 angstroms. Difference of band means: 1.0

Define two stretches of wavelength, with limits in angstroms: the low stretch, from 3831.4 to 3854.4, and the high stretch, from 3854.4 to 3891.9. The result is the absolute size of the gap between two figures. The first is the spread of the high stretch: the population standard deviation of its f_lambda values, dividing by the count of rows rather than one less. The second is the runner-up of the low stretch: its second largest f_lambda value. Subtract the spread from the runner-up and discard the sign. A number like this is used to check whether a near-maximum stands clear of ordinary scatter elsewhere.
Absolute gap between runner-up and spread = 2.7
